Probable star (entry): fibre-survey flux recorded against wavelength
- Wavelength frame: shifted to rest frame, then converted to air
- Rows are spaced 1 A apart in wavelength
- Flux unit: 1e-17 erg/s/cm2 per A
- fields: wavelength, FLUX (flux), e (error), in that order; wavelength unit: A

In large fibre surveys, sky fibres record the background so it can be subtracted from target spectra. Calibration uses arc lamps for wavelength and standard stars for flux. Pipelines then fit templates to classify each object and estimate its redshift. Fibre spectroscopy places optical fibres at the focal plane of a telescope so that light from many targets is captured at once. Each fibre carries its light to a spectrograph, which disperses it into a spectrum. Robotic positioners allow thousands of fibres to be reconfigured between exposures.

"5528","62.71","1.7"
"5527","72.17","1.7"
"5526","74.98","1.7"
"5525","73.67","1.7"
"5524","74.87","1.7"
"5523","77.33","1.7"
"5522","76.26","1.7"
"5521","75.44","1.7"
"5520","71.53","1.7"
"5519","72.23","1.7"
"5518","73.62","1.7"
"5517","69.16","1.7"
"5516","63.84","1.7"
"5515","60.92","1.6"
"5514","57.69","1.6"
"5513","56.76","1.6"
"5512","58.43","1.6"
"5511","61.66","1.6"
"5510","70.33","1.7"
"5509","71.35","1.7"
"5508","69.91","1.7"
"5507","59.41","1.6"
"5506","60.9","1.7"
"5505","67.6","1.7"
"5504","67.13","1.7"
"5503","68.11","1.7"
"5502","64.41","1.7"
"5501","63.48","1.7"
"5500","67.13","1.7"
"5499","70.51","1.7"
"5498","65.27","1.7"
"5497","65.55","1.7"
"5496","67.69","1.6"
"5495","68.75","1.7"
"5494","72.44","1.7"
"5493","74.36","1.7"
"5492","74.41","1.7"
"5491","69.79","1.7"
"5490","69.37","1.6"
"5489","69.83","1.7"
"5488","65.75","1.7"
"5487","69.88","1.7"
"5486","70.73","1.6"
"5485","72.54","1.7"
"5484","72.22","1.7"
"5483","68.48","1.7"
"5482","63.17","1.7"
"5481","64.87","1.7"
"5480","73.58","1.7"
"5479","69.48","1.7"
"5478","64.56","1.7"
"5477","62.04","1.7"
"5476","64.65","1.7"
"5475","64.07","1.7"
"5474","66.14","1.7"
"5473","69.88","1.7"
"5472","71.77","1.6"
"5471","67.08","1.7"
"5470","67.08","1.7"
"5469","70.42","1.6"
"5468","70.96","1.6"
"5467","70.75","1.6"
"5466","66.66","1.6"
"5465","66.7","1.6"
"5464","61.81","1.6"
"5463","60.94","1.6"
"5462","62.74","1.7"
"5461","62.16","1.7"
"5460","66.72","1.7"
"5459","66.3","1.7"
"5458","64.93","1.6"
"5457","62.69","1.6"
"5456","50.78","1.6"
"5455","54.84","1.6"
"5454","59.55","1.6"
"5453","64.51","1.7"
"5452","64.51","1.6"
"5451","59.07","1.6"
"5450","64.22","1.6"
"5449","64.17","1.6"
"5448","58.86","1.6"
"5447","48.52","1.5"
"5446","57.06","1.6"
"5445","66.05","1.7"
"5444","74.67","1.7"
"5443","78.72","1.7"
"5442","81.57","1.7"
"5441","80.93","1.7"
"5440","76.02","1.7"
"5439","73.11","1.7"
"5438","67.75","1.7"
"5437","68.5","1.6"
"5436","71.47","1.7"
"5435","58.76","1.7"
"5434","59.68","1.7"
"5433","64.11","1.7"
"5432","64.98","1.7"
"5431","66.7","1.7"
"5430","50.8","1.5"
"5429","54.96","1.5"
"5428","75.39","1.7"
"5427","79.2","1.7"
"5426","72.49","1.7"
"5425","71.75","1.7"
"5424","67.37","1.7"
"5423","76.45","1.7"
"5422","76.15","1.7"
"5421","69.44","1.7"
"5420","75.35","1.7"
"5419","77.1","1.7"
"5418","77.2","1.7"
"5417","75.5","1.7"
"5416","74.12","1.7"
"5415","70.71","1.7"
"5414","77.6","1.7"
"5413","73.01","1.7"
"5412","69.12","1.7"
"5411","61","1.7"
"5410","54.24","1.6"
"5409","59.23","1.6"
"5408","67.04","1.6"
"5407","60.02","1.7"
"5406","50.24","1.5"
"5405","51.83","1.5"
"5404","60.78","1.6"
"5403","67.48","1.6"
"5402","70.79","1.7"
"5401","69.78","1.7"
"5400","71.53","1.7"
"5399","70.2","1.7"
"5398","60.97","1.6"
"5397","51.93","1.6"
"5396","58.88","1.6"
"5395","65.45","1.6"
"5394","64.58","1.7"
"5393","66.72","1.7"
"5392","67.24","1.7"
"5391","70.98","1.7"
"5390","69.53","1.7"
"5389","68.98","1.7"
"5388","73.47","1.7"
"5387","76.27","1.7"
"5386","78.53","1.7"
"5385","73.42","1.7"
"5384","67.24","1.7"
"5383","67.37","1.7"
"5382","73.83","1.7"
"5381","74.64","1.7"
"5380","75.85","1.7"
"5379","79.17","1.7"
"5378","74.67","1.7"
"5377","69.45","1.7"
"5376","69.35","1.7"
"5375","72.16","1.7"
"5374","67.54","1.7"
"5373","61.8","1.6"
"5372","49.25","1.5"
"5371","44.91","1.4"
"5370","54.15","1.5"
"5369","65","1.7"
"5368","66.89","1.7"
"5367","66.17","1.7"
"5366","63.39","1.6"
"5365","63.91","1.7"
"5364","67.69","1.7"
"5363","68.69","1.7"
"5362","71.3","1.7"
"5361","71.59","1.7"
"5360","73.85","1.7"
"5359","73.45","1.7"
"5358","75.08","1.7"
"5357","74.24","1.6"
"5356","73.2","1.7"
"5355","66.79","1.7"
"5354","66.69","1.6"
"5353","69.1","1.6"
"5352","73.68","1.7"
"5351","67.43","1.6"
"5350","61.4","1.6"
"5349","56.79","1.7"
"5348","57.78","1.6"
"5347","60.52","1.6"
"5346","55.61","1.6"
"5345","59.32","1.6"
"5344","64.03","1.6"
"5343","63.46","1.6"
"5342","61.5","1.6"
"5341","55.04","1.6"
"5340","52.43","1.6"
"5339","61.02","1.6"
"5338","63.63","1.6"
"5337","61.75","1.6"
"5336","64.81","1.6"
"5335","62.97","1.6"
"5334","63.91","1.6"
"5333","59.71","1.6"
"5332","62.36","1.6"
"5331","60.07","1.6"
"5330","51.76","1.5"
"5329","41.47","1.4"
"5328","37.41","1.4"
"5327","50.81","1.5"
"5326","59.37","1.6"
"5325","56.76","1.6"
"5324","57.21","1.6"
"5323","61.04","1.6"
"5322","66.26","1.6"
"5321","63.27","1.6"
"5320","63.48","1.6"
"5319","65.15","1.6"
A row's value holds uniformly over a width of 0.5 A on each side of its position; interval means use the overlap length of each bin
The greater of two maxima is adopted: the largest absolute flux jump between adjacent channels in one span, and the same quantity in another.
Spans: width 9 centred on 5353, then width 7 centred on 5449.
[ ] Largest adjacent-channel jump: 10.3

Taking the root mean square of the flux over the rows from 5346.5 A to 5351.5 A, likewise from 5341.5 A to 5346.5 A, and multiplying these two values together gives 3706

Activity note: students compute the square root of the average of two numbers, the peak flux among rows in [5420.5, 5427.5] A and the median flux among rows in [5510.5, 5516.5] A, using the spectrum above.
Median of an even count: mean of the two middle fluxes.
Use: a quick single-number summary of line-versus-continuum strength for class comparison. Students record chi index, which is 8.3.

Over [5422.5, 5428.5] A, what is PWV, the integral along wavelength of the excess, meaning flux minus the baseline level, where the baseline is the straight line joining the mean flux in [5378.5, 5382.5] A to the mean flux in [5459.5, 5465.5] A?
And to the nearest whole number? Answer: 28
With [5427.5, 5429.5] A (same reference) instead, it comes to -7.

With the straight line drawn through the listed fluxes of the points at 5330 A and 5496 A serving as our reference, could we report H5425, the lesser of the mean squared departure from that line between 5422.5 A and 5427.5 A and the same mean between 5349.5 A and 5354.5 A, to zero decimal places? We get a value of 174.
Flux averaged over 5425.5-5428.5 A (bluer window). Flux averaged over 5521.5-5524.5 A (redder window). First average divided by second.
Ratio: 0.99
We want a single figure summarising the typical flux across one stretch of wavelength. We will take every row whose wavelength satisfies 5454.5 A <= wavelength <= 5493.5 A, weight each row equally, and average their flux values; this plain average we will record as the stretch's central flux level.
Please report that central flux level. 67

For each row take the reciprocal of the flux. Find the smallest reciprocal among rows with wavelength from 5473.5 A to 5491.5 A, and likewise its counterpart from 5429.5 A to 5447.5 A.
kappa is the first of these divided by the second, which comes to 1.11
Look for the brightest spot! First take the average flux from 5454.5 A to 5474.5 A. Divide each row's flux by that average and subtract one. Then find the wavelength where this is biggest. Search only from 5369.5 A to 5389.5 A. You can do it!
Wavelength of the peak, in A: 5379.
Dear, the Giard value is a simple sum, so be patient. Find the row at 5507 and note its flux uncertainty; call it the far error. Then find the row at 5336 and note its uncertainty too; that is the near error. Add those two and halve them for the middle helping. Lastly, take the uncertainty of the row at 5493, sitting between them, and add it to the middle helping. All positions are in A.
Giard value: 3.30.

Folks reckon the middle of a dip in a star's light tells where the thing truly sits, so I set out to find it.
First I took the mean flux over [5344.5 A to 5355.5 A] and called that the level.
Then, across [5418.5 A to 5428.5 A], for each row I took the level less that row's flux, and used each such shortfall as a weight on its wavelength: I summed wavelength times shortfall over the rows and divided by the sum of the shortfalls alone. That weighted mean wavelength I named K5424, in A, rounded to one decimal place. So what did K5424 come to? 5423.5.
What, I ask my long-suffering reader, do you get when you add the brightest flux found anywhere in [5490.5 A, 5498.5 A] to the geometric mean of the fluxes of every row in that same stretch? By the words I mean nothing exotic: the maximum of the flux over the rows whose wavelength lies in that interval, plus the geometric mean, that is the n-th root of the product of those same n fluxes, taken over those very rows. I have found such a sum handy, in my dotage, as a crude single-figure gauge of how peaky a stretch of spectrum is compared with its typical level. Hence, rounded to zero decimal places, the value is 144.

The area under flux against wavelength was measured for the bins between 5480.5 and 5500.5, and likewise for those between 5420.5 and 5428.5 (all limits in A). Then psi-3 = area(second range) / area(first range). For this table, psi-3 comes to 0.43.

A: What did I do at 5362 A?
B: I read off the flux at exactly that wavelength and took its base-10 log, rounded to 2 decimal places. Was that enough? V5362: 1.85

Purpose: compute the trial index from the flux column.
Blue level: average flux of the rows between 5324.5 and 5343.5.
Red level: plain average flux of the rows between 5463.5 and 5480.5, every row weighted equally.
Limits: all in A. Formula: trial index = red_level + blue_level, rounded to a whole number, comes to 125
